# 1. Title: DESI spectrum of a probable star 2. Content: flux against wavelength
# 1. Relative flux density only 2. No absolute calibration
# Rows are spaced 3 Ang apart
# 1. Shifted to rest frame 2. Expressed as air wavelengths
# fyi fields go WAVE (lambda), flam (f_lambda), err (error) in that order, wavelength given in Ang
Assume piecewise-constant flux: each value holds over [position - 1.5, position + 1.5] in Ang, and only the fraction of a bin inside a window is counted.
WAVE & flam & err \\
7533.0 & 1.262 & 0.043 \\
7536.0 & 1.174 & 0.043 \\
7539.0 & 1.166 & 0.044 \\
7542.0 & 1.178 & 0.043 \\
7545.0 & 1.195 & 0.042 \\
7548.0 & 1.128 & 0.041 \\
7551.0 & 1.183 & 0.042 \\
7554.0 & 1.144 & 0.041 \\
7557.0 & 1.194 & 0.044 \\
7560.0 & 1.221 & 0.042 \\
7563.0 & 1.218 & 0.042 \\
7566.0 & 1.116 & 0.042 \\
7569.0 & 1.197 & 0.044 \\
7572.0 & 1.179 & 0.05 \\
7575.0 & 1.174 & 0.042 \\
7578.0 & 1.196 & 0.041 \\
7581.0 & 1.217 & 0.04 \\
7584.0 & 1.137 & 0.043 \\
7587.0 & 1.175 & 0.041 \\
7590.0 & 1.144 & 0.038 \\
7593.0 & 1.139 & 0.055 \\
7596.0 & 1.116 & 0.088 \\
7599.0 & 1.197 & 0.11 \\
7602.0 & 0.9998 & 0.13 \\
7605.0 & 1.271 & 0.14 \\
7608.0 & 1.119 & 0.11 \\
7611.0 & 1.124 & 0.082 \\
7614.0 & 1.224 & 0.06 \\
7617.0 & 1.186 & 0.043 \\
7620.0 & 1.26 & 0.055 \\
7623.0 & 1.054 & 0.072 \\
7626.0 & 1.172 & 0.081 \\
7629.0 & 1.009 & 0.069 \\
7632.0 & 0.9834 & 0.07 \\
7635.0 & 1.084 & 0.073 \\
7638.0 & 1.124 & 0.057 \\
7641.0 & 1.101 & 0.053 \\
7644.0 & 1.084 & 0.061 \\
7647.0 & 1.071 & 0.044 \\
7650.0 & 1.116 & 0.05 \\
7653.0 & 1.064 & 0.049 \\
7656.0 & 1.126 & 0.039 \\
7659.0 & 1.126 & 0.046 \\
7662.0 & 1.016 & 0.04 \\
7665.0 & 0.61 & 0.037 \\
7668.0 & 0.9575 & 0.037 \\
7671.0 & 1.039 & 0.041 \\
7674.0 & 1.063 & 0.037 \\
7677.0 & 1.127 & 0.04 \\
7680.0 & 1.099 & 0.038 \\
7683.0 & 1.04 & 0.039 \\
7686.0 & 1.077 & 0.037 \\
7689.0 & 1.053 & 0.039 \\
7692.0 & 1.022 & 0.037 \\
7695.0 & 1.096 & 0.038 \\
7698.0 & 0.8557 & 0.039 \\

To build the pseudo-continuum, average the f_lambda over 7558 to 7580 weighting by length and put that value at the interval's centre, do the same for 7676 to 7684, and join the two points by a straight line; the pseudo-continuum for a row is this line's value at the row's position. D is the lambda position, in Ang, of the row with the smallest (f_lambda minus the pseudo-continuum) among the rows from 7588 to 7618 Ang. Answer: 7602.0 Ang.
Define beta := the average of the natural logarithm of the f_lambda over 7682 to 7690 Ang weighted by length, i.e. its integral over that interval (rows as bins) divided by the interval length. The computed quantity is 0.056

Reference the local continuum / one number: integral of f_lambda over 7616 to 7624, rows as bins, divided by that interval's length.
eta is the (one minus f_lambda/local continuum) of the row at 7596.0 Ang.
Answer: 0.05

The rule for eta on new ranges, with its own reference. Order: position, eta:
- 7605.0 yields -0.08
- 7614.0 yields -0.04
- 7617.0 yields -0.01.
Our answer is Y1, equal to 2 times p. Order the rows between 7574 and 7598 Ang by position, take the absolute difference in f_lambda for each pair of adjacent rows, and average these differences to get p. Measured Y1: 0.06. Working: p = 0.031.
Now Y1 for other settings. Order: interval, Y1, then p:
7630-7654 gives 0.08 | 0.042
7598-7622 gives 0.24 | 0.120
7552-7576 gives 0.08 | 0.041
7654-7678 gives 0.30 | 0.148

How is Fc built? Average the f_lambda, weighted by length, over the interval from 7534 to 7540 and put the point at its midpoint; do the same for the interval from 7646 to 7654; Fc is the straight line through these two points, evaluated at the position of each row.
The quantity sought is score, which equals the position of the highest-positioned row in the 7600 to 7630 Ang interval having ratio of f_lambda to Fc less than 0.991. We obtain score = 7629.0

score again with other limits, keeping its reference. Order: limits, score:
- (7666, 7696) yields 7692.0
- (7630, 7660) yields 7653.0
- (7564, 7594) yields 7566.0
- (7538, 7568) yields 7566.0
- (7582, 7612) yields 7602.0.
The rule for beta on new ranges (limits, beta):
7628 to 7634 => 0.002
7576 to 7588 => 0.166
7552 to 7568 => 0.164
